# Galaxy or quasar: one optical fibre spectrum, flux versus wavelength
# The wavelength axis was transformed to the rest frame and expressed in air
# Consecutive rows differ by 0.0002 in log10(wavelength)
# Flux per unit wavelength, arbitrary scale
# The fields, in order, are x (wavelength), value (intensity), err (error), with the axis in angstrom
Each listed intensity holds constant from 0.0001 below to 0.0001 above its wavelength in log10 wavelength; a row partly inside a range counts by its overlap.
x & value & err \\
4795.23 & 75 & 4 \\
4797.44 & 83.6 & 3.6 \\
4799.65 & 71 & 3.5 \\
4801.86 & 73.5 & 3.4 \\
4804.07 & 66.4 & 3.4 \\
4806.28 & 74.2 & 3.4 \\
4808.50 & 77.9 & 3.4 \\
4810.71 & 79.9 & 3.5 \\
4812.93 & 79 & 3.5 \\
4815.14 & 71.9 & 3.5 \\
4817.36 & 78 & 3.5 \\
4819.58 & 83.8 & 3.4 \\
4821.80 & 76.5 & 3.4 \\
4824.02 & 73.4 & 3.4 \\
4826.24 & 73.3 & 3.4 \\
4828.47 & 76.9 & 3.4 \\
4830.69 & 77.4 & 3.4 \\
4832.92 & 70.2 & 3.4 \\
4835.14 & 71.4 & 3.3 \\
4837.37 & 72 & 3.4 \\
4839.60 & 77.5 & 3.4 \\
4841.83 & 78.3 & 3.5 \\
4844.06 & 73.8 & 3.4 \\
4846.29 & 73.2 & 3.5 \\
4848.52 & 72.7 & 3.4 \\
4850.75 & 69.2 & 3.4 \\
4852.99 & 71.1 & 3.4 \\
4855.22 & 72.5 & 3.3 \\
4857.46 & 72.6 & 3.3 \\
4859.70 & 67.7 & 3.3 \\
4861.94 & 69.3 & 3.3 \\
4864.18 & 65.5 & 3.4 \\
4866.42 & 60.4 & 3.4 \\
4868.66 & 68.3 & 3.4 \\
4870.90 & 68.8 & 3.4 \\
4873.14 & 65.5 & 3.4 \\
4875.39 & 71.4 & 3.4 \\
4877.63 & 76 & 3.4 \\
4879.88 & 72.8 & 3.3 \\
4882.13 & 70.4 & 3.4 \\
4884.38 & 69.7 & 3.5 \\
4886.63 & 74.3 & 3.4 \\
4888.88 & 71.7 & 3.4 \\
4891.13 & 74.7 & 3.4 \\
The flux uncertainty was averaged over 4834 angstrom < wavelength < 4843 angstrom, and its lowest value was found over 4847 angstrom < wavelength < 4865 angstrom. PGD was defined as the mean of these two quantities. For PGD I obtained 3.35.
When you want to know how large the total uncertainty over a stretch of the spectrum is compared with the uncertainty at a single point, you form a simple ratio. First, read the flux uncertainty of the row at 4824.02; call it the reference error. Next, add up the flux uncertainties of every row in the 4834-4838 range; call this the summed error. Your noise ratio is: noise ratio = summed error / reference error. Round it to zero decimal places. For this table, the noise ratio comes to 2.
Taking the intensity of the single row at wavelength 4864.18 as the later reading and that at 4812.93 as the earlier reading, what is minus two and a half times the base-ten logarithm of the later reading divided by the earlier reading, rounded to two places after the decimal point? 0.20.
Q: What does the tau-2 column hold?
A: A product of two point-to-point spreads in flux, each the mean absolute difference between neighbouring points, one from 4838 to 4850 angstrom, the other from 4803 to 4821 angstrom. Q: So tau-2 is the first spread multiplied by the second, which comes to 7.6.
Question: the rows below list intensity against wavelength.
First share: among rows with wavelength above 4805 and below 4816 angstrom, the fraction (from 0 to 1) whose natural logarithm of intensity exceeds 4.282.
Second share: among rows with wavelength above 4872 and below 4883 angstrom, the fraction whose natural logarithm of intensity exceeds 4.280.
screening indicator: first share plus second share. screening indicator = 1.20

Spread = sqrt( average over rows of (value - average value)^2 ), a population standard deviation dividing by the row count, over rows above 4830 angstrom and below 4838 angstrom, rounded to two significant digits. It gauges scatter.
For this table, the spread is 2.8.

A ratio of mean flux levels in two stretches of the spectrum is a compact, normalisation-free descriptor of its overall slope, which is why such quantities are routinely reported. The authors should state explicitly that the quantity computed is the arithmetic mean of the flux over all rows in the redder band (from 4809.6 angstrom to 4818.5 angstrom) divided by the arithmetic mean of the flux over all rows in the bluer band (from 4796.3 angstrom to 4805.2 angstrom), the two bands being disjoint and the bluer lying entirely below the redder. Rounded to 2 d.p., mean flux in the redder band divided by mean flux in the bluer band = 1.05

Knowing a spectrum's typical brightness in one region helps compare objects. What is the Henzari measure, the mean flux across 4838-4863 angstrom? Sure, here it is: 72.5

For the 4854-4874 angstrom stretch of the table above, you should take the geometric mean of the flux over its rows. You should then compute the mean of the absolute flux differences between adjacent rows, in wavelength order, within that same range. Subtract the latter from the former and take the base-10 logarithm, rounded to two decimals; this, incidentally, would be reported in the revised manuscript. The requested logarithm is 1.81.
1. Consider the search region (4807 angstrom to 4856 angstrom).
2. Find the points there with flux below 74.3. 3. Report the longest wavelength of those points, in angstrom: 4855.22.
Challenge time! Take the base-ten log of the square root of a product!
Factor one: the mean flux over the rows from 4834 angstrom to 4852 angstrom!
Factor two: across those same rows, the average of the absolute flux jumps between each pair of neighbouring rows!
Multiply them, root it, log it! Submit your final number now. 1.11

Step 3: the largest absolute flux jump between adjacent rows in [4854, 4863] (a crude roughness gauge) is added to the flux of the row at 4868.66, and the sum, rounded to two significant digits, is 73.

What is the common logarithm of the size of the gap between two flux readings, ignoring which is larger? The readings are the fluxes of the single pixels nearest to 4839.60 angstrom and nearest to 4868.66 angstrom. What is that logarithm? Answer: 1.0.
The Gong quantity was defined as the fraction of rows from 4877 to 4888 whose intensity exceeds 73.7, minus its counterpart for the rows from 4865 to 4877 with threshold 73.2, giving 0.4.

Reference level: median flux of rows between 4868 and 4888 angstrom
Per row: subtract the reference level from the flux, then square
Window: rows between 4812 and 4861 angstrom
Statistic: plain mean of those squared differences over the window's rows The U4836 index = 28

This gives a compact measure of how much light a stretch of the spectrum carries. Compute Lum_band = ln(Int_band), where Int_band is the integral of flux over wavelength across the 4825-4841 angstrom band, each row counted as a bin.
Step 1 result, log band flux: 7.1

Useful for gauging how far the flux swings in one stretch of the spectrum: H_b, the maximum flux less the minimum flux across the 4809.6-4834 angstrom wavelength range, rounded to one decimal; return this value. 13.6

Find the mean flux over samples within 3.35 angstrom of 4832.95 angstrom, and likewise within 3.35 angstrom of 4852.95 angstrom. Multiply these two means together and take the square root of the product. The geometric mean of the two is 72.0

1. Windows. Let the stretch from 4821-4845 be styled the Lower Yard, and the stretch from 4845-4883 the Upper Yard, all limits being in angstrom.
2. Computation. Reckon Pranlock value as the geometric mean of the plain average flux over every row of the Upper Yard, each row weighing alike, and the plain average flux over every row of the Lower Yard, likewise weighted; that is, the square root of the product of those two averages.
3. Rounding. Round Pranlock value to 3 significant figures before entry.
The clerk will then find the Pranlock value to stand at 72.2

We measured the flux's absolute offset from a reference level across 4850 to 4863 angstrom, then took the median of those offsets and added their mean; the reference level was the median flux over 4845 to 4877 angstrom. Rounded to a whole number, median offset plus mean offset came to 3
